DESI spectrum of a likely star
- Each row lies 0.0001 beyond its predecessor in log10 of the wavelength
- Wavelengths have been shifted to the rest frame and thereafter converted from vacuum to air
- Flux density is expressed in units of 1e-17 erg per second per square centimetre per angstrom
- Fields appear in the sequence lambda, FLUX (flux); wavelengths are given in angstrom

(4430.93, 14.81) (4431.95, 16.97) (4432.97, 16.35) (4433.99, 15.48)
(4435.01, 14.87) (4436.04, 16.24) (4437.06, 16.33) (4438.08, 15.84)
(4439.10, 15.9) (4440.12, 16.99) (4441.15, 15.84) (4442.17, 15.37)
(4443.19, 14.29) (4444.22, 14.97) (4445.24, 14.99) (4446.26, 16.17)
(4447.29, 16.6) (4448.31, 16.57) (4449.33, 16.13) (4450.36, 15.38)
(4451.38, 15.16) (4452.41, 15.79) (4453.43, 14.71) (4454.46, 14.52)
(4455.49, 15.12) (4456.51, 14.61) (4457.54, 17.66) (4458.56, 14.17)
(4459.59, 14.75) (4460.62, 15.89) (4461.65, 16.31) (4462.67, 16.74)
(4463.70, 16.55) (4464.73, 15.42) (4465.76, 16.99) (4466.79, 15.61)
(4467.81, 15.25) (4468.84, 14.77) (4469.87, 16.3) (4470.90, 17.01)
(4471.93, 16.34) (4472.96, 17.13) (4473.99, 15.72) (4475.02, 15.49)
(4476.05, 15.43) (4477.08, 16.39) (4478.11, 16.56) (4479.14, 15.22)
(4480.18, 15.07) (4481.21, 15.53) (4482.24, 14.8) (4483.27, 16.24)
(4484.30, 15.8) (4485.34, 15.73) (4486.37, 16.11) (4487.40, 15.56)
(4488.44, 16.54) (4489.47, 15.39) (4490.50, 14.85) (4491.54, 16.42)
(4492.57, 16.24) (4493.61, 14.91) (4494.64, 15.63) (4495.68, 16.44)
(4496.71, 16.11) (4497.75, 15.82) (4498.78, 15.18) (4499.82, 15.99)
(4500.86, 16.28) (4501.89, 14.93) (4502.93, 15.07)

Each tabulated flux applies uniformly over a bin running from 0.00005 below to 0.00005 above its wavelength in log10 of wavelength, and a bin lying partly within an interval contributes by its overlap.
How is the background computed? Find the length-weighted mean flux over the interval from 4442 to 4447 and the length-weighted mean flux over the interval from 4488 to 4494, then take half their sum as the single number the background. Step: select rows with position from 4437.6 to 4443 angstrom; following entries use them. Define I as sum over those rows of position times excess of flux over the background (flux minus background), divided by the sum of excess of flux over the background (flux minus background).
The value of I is 4439.7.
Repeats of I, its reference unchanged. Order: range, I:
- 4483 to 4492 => 4486.7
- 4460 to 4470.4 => 4463.7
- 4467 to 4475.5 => 4472.4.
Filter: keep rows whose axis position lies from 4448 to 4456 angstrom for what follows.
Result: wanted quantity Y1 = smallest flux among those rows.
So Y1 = 14.52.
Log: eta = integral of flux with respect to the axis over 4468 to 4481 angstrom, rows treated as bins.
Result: 207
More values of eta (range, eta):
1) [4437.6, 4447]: 147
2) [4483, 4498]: 238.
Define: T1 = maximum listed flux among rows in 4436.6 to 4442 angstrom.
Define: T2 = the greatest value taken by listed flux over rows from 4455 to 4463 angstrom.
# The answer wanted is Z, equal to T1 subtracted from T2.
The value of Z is 0.7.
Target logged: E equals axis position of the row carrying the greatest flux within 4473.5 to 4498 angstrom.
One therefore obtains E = 4478.11 angstrom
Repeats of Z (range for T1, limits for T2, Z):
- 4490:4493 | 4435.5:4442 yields 0.6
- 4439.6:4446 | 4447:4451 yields -0.4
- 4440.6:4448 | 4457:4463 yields 1.1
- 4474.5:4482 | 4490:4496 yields -0.1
